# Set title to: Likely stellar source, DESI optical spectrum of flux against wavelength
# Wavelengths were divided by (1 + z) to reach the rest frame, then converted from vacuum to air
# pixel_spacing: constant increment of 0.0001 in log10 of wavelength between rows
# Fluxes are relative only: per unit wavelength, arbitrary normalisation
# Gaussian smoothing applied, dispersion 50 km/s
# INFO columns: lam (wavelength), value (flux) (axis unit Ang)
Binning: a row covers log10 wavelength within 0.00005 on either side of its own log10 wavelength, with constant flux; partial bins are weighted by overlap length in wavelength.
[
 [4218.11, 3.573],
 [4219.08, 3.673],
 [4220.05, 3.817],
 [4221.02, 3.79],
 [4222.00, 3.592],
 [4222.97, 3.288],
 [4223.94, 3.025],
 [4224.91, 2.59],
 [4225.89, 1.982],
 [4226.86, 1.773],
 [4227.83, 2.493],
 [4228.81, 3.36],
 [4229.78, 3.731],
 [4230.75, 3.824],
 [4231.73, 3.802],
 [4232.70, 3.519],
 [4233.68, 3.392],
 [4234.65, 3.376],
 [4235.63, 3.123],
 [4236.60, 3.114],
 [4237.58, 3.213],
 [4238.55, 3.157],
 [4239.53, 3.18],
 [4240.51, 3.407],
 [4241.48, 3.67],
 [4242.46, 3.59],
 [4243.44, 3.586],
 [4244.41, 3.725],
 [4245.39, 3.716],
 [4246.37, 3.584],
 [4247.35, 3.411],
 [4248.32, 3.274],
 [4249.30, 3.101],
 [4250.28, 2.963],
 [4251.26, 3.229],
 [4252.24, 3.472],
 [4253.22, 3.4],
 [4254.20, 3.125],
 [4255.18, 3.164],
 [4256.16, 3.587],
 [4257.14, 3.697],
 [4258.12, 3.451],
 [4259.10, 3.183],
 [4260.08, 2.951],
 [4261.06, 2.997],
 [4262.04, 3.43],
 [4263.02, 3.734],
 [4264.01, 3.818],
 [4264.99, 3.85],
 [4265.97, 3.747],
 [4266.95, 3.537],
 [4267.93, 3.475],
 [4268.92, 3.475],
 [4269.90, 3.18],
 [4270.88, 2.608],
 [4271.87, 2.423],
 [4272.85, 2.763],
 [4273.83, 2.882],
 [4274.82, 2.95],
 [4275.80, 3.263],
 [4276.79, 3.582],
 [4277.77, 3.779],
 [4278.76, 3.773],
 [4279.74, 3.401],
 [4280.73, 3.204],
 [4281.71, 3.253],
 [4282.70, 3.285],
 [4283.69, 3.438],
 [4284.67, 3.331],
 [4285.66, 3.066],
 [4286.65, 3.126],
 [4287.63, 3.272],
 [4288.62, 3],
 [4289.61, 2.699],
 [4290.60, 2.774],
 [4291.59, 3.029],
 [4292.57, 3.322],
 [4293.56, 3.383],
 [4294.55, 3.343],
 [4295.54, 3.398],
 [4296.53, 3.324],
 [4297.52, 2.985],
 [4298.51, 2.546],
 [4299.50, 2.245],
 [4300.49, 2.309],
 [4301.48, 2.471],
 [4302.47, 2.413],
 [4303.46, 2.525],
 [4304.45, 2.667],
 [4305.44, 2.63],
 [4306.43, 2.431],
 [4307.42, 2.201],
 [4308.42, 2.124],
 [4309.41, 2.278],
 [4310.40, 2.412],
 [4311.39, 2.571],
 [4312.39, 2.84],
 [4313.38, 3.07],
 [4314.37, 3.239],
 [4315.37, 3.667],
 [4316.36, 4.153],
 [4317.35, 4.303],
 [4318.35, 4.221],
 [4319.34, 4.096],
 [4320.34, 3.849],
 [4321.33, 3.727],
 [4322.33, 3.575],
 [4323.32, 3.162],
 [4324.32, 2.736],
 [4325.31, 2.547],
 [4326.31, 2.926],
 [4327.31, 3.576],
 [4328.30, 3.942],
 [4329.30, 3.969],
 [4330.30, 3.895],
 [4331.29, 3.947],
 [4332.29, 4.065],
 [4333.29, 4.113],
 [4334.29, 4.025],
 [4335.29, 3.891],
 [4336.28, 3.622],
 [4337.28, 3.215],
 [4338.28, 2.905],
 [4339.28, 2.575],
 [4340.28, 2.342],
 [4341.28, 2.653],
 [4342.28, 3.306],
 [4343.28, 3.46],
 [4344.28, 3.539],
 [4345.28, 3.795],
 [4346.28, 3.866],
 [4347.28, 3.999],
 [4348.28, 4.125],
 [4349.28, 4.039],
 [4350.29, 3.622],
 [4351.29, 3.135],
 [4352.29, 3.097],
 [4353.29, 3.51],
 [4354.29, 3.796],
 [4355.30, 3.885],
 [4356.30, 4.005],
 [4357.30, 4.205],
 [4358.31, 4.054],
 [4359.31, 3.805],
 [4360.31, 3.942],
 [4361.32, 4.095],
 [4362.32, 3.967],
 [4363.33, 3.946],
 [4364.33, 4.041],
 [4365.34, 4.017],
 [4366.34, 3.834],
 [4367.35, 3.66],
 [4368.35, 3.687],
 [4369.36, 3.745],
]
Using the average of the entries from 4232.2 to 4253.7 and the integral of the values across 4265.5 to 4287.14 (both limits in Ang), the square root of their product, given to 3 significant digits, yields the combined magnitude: 15.4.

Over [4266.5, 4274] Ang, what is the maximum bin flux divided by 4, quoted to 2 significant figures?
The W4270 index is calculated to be 0.88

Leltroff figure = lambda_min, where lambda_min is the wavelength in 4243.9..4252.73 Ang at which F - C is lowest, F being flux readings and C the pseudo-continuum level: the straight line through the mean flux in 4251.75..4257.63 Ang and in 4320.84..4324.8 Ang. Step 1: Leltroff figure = 4250.28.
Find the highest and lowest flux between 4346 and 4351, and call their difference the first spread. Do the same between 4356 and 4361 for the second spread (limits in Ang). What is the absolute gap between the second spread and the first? 0.10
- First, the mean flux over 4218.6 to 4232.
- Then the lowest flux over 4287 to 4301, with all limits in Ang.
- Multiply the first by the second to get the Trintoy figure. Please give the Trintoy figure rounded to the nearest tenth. 7.2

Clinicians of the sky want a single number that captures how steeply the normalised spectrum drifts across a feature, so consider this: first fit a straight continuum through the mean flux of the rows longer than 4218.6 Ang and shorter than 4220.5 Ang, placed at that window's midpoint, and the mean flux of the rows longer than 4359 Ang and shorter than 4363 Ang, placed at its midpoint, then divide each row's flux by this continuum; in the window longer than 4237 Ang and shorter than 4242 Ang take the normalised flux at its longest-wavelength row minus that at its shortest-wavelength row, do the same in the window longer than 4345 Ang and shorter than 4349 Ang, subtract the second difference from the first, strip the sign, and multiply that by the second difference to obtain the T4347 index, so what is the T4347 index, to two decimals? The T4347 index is 0.00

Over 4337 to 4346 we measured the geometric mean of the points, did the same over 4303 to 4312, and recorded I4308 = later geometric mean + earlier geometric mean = 5.5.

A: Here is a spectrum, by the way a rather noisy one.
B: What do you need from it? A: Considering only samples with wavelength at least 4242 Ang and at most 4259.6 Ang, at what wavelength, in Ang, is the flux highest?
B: 4244.41 Ang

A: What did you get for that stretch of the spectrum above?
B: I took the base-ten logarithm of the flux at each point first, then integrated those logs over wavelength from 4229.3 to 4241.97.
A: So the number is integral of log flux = 6.76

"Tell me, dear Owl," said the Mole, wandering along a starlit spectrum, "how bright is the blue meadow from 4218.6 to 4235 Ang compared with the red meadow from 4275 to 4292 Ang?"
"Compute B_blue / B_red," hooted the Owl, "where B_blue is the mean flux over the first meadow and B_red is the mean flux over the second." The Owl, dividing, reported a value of 1.00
